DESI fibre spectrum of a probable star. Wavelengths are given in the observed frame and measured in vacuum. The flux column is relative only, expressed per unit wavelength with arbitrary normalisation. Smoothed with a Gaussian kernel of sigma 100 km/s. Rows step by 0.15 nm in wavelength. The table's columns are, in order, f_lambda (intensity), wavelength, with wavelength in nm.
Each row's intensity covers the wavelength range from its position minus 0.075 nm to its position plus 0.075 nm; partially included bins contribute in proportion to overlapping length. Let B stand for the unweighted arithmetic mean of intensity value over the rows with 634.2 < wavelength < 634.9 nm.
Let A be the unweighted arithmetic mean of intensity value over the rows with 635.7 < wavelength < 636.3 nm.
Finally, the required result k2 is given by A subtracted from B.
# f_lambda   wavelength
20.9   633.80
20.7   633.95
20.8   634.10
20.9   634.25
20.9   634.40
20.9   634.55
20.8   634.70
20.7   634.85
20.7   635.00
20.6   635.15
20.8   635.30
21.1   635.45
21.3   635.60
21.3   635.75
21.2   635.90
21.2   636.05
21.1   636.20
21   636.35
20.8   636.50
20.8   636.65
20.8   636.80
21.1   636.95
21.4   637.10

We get -0.4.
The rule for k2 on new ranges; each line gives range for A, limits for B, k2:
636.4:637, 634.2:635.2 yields -0.1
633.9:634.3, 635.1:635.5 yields 0.0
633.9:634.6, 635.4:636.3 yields 0.4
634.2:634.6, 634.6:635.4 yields -0.2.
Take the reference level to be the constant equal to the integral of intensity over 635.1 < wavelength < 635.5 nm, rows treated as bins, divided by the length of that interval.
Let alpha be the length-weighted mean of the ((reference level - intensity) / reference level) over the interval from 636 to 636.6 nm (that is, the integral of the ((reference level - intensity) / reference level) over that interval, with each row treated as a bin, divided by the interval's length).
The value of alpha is -0.009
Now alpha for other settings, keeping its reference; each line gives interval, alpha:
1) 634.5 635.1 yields 0.003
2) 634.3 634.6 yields -0.003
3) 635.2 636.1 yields -0.015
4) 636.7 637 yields -0.005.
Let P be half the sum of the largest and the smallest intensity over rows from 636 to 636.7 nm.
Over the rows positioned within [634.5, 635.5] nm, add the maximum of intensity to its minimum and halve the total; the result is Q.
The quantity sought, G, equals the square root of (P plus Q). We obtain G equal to 6.47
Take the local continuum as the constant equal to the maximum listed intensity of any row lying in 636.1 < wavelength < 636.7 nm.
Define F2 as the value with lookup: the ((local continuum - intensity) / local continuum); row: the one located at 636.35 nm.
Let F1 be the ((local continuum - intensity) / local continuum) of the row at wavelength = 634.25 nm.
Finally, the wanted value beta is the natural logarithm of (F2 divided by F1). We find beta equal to -0.69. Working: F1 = 0.0095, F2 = 0.0047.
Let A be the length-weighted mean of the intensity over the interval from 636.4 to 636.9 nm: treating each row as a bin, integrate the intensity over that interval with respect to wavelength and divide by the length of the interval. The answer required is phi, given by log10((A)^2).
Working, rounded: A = 20.8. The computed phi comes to 2.64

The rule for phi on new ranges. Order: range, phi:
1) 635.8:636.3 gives 2.65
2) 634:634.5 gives 2.64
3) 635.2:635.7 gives 2.65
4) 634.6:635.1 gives 2.63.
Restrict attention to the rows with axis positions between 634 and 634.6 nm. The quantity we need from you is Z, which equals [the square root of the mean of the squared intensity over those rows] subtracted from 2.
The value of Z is -18.9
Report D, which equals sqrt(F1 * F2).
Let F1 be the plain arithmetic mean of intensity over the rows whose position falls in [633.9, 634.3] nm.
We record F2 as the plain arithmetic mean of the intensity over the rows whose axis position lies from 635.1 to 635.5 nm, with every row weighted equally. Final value 20.8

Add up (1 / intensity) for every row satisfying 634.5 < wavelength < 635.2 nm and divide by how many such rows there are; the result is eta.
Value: 0.0482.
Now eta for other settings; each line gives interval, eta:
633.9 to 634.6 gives 0.0480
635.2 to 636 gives 0.0473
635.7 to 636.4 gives 0.0473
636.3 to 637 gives 0.0478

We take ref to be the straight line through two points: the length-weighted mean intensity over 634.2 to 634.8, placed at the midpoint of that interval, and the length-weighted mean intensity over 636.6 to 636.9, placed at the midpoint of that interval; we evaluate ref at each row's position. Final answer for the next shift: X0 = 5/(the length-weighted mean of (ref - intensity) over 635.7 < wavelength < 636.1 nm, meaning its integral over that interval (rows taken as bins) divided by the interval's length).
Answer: -13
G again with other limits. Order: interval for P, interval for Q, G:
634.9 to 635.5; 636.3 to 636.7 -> 6.46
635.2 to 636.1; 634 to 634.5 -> 6.47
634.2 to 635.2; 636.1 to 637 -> 6.46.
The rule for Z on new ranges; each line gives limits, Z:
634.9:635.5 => -18.8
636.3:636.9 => -18.9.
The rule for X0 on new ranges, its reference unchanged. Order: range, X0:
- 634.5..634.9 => 79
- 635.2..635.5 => -87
